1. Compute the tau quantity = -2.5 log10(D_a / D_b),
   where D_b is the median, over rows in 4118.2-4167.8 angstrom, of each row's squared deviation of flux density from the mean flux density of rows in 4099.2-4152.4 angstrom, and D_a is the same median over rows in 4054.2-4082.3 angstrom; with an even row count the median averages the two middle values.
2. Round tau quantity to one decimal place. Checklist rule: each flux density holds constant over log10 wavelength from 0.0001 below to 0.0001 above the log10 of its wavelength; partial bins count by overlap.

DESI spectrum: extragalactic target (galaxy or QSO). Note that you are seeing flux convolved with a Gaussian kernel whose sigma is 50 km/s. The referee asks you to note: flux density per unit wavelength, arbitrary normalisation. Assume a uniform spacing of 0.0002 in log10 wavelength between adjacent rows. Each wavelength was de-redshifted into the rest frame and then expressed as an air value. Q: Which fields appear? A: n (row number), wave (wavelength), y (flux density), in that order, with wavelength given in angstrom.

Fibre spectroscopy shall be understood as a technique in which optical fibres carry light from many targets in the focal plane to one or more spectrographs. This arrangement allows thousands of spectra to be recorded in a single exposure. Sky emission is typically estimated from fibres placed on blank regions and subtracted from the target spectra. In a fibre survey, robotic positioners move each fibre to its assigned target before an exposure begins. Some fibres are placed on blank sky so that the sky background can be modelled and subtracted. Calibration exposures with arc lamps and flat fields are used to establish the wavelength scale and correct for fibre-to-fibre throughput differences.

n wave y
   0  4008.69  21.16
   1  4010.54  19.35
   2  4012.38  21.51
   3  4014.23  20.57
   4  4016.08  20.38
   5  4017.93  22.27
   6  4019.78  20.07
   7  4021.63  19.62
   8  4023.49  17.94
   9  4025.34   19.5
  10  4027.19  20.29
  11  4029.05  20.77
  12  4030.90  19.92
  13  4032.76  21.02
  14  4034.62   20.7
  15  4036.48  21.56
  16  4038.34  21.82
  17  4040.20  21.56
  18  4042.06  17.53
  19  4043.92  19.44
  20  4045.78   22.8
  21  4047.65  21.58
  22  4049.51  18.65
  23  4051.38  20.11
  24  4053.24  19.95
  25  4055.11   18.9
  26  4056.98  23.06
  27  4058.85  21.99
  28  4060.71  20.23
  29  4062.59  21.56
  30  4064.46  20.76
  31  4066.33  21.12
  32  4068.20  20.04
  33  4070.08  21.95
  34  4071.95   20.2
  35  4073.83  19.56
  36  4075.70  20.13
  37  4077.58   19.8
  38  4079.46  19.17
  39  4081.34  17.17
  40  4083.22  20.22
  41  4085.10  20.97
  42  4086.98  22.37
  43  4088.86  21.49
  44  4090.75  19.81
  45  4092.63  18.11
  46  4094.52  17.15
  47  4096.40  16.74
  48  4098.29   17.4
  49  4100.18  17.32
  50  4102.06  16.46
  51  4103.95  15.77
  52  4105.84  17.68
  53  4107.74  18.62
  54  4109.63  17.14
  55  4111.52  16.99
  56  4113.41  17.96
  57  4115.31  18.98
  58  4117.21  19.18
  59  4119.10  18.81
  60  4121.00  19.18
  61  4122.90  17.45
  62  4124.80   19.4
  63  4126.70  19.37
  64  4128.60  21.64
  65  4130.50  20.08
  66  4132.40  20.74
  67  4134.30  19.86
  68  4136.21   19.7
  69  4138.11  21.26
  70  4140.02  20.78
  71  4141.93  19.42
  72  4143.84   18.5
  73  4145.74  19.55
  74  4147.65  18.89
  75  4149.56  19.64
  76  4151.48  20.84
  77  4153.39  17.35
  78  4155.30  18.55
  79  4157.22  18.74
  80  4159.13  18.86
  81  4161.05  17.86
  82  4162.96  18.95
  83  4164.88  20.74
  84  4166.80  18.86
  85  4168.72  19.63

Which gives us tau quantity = -1.5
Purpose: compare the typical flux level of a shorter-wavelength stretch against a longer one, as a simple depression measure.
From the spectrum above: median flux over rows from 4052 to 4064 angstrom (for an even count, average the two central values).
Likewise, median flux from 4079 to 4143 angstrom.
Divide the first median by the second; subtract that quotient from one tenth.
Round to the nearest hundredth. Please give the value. -0.99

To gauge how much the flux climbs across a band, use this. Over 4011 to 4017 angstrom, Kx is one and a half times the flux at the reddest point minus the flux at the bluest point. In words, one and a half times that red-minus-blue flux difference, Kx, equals -1.7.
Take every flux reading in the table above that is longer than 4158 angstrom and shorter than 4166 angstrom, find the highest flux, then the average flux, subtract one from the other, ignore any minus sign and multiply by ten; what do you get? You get 16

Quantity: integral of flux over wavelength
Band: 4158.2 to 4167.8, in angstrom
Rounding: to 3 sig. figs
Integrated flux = 183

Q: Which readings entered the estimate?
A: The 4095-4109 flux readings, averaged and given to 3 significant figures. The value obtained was 17.1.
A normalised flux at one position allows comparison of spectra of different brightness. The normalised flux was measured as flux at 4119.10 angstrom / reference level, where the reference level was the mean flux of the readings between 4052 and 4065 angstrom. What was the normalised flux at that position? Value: 0.90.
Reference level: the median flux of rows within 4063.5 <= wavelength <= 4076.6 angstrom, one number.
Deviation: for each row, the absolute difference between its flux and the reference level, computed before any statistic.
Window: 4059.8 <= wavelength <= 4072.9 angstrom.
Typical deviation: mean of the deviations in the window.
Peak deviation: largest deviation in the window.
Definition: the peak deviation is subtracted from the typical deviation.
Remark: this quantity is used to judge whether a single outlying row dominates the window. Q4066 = -1.07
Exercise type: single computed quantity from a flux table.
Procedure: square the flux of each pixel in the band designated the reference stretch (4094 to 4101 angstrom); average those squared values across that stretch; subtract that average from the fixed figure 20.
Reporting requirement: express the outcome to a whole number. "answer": -274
